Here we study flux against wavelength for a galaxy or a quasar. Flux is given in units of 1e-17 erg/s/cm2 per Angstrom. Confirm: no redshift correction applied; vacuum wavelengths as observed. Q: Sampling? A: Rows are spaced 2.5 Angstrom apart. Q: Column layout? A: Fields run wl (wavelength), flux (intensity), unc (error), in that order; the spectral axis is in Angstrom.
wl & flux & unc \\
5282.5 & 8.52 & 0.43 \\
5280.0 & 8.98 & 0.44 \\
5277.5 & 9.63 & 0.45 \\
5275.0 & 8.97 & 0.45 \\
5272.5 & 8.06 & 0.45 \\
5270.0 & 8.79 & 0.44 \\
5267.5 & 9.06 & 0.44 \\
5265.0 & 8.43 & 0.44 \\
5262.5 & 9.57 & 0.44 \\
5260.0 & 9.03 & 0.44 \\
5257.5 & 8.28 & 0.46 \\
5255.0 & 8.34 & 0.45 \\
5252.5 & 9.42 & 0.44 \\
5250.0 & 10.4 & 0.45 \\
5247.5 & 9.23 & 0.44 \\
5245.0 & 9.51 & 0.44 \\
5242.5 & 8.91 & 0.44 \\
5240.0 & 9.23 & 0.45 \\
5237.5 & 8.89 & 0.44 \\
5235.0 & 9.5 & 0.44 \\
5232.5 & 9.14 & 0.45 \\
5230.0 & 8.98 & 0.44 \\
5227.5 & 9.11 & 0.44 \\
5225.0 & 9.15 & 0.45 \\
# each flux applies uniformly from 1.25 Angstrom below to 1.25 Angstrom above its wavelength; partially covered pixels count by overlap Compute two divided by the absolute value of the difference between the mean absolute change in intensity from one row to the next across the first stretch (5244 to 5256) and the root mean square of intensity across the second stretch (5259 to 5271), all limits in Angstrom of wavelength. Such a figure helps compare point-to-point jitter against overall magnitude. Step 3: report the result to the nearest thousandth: 0.247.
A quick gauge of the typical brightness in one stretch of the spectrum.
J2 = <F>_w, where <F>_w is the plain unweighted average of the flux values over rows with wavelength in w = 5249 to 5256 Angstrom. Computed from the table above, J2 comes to 9.39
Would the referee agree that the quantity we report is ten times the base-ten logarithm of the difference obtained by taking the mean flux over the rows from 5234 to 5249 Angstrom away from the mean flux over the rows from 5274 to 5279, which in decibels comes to -11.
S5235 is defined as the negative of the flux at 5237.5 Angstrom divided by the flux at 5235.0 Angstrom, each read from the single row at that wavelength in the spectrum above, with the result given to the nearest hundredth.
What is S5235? -0.94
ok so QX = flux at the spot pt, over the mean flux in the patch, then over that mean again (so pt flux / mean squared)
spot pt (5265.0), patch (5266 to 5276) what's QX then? 0.111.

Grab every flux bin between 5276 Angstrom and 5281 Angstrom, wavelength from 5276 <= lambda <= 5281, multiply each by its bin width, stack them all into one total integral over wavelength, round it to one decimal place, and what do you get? 46.5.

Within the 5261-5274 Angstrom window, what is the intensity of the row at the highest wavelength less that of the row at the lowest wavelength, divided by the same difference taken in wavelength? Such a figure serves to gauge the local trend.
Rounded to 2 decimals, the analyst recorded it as -0.15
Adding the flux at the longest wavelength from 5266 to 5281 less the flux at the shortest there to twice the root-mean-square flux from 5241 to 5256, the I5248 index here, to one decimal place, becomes 18.6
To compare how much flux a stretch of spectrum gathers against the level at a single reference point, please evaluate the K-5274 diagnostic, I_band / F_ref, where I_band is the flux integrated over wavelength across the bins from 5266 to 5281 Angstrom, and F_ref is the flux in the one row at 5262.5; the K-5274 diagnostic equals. 14.0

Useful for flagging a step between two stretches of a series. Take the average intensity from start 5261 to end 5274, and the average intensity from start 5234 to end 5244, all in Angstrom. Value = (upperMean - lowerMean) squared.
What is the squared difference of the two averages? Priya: 0.12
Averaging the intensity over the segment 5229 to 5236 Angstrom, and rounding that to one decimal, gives 9.2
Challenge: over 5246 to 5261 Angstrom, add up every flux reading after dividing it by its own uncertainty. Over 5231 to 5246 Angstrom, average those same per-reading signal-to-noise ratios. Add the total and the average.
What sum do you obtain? 143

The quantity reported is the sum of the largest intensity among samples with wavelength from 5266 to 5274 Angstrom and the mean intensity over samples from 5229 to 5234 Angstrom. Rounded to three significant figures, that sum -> 18.1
